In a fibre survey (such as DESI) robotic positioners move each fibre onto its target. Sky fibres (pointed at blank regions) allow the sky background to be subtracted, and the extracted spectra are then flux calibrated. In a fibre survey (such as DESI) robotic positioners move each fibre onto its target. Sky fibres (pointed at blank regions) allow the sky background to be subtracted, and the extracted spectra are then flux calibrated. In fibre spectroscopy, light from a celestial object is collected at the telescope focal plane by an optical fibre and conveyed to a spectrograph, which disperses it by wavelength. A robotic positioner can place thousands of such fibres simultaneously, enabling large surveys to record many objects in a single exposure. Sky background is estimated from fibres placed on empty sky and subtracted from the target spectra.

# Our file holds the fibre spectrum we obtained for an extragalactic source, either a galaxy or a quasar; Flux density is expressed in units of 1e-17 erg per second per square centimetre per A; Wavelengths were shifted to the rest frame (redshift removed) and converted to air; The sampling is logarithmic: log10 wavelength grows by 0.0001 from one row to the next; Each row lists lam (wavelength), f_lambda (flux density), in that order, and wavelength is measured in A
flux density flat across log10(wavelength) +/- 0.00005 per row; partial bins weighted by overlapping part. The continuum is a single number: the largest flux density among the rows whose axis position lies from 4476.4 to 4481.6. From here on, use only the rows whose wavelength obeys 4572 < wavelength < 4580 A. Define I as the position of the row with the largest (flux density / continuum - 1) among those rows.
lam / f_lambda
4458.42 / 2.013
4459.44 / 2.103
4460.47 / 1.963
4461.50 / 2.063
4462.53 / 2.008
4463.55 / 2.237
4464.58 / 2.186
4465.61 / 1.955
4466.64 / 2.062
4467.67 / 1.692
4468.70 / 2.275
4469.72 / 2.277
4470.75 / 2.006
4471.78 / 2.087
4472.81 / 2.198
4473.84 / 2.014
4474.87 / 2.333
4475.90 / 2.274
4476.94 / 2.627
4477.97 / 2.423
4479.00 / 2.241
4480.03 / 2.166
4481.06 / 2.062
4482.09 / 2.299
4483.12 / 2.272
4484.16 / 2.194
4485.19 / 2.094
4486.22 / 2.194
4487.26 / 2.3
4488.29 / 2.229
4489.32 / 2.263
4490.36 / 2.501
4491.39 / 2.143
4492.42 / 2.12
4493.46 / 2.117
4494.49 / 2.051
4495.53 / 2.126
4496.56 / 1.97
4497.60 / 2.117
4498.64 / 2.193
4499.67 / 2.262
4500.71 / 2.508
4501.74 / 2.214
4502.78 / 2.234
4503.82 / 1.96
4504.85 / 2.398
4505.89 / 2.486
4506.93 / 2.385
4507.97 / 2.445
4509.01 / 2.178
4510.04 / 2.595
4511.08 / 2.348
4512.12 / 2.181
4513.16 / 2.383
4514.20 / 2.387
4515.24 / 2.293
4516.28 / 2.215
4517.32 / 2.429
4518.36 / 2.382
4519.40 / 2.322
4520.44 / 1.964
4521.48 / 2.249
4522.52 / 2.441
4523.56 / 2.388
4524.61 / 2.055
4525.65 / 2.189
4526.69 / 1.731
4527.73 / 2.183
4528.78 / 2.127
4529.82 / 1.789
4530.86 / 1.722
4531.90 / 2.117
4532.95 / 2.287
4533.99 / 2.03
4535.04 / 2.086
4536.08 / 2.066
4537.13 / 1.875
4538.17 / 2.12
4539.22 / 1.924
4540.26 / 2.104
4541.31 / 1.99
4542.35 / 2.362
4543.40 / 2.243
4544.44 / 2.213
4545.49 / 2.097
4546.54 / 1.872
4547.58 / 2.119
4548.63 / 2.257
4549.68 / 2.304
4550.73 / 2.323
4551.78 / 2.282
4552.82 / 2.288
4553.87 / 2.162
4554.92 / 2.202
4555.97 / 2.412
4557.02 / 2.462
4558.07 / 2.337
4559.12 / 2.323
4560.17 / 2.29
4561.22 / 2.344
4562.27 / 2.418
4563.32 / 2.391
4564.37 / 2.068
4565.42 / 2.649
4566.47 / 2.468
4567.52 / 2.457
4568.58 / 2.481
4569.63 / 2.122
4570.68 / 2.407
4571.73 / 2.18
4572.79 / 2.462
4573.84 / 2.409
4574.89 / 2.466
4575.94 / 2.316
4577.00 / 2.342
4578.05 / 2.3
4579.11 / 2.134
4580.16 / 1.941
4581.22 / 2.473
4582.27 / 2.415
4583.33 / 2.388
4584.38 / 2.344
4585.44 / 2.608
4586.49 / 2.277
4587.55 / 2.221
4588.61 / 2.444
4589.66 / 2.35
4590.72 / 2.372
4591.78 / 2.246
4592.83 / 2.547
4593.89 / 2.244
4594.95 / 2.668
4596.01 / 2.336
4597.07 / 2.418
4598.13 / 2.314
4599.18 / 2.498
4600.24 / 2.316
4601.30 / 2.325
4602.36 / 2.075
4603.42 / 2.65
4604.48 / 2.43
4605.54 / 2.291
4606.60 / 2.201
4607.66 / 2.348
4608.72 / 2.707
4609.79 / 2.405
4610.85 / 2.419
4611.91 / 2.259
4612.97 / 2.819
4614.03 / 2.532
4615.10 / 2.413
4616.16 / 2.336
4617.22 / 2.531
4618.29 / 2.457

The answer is 4574.89 A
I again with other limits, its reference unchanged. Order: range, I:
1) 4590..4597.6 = 4594.95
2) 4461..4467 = 4463.55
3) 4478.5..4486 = 4482.09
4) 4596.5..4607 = 4603.42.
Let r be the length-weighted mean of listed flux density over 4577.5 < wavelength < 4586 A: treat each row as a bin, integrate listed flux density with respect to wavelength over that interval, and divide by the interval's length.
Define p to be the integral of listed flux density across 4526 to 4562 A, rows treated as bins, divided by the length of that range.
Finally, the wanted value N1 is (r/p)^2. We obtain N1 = 1.17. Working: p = 2.15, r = 2.33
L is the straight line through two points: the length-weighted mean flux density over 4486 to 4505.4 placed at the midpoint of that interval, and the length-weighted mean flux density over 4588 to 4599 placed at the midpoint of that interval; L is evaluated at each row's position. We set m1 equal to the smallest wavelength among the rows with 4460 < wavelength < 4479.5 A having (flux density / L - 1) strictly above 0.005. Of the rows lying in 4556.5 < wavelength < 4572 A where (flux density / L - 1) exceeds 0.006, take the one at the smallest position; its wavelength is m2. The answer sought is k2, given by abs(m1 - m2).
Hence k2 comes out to 93.5 A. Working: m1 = 4463.55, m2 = 4557.02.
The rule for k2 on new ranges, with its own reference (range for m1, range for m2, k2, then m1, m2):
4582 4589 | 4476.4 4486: 105.3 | 4582.27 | 4476.94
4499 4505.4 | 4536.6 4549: 42.7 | 4499.67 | 4542.35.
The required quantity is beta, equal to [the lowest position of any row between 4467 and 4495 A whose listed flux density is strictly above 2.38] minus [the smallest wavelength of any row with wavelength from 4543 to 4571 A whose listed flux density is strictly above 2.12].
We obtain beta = -66.5 A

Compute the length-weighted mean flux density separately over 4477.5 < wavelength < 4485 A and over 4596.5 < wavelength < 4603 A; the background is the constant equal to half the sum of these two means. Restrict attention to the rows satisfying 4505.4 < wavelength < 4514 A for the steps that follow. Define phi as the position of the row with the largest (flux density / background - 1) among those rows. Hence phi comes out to 4510.04 A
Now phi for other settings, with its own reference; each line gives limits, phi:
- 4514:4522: 4517.32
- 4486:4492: 4490.36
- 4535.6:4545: 4542.35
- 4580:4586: 4585.44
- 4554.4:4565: 4557.02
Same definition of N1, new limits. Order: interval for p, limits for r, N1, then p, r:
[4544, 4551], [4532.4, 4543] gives 0.93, 2.16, 2.08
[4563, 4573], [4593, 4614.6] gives 1.04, 2.36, 2.41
